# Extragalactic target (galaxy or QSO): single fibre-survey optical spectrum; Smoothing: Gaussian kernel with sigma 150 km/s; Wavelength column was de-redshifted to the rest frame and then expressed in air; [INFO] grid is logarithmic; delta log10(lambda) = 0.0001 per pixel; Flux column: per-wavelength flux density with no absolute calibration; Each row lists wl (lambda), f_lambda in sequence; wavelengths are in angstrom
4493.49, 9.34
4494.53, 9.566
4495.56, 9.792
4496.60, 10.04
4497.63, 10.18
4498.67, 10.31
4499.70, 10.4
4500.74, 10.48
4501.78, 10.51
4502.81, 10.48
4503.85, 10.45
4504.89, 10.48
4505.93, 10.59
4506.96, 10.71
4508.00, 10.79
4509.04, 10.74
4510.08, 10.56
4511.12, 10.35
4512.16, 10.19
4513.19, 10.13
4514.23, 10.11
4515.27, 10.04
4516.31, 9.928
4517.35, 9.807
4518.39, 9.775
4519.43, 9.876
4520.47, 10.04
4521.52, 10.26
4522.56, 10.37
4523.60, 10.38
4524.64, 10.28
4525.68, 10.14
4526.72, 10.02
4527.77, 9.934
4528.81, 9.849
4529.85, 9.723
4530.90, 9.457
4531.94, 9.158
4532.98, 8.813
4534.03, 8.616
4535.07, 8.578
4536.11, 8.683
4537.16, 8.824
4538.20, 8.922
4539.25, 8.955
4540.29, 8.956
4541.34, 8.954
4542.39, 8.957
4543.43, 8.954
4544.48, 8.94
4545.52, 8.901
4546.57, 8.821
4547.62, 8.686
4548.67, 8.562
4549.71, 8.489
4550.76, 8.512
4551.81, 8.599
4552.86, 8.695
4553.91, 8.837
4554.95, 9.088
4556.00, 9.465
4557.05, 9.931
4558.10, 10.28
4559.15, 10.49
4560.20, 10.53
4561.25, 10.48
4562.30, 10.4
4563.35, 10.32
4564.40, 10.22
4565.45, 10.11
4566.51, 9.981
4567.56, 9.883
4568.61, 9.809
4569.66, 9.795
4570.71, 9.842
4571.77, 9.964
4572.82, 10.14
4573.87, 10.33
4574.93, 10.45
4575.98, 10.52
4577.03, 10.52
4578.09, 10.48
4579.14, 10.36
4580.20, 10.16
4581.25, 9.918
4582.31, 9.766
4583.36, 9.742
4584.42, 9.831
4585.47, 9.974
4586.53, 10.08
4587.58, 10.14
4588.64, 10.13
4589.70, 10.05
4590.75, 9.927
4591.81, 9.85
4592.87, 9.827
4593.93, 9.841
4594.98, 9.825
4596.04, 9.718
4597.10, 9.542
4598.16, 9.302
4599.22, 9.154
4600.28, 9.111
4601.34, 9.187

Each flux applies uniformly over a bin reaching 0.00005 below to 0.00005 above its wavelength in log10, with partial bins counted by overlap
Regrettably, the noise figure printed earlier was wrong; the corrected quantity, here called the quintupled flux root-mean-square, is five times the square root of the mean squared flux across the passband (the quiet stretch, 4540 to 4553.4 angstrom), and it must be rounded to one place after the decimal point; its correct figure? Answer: 43.9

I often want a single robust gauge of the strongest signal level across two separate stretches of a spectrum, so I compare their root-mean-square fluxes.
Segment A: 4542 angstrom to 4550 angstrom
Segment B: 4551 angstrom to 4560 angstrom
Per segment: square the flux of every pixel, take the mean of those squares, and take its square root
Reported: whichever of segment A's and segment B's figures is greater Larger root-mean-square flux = 9.4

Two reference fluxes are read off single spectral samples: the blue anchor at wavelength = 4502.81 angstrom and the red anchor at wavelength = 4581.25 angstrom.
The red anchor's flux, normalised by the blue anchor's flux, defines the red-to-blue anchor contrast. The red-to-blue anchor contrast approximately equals 0.95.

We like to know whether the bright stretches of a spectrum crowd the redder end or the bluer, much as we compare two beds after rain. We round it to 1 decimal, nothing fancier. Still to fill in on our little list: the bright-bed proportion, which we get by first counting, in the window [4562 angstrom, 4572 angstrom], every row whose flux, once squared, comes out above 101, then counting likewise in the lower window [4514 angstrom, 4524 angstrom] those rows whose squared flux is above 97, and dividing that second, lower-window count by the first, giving 2.0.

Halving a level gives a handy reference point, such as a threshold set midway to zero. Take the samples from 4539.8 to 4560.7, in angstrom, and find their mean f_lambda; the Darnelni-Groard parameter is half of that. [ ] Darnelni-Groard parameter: 4.57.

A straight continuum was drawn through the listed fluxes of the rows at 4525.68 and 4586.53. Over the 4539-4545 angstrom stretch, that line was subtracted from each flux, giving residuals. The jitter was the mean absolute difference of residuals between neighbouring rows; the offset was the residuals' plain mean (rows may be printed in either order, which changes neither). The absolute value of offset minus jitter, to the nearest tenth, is 1.2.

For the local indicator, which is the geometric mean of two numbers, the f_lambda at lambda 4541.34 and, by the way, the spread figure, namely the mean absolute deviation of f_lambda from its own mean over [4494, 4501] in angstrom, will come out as 1.54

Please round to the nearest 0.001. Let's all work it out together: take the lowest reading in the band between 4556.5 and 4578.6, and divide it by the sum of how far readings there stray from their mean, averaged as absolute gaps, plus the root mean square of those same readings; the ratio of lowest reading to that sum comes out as 0.937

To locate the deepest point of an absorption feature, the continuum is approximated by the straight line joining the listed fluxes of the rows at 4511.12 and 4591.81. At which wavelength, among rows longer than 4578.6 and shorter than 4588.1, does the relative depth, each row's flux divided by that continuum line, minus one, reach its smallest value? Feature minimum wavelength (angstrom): 4583.36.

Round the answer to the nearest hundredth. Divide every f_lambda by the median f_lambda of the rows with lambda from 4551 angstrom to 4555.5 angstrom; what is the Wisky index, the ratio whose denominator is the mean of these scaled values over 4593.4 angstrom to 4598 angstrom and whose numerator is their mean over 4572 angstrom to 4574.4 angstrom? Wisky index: 1.05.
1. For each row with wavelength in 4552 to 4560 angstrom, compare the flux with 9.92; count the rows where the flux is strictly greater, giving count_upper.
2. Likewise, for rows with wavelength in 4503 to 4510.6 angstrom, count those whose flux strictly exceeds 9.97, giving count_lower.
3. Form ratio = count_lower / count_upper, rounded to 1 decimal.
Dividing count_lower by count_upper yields 2.3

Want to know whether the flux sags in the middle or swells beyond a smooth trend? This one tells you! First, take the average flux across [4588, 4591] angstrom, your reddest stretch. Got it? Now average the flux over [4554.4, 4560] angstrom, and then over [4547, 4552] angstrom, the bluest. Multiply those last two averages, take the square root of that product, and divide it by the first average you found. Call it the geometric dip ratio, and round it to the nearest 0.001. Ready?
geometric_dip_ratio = 0.916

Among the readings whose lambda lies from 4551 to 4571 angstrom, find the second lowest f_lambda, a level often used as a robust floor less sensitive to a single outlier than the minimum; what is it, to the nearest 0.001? 8.695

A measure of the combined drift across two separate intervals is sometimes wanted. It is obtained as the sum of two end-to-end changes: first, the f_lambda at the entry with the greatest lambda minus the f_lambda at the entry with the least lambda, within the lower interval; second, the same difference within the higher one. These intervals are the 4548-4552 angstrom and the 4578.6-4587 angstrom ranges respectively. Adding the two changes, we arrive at -0.24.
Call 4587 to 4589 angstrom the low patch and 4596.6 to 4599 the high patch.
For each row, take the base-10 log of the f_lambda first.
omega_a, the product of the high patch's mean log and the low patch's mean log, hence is 0.98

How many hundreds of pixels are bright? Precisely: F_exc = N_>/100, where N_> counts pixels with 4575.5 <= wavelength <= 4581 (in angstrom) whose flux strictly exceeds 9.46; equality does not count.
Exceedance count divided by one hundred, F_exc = 0.050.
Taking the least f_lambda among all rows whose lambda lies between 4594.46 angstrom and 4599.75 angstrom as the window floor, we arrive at 9.154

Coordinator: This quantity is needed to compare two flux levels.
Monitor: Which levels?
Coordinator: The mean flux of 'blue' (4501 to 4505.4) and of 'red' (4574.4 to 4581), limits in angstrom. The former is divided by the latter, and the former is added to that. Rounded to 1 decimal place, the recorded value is 11.5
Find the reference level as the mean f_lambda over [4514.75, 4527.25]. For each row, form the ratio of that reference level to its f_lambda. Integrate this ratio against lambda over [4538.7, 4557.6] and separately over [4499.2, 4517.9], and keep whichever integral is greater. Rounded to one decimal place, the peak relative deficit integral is 21.4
